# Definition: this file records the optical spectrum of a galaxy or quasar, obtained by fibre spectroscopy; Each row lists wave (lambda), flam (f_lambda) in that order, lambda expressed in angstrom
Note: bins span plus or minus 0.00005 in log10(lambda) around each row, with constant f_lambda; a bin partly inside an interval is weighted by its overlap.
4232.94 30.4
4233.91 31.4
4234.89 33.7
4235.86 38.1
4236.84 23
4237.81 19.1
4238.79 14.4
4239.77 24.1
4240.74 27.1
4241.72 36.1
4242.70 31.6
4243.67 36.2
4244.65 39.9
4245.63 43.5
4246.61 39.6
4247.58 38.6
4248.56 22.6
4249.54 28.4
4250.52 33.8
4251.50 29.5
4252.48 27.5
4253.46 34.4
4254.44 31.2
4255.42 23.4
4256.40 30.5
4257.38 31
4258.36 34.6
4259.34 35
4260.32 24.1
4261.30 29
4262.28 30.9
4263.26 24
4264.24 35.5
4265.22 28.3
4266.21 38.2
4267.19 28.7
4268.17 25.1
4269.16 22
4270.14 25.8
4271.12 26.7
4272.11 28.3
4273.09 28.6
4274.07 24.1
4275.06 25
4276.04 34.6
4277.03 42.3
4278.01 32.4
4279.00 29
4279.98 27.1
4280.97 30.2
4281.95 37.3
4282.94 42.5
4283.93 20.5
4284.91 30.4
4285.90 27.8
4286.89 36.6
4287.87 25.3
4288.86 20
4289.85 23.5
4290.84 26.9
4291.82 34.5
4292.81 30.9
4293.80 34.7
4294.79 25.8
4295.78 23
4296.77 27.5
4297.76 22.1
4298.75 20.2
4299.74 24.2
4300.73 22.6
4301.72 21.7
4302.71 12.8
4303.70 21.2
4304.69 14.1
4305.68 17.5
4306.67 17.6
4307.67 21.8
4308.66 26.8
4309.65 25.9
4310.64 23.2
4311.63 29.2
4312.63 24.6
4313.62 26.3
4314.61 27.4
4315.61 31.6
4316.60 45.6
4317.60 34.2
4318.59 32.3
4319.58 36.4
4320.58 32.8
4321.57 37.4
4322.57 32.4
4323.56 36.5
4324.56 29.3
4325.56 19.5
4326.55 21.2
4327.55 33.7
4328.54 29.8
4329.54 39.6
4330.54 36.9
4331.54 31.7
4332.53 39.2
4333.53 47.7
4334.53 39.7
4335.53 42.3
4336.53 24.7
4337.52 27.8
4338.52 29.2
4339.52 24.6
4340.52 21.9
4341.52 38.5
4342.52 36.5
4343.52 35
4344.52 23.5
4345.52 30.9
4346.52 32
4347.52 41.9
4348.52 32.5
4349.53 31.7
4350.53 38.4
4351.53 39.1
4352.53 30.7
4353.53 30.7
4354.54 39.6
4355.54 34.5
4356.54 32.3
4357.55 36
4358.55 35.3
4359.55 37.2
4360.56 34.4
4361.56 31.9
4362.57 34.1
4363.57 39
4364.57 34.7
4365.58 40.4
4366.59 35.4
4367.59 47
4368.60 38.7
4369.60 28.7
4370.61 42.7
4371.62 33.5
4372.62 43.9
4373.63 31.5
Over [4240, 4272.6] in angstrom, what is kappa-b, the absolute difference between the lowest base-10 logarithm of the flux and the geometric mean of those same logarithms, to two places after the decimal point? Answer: 0.14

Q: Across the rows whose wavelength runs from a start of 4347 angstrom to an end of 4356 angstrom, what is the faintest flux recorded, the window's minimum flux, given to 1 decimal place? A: 30.7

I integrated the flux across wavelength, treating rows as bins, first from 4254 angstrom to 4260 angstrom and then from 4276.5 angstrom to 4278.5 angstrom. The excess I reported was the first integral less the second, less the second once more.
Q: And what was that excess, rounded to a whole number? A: 35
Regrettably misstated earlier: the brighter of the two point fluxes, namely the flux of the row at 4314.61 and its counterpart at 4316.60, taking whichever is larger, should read 45.6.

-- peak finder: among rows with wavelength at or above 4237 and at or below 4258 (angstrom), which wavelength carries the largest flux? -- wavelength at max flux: 4245.63 angstrom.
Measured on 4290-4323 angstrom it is 4316.60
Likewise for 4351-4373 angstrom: 4367.59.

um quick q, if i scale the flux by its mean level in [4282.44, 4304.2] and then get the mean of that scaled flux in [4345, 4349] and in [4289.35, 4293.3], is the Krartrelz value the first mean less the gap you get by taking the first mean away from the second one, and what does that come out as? 1.52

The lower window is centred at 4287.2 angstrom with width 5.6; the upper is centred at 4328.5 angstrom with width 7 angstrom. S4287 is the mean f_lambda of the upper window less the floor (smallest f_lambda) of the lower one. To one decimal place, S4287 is 10.3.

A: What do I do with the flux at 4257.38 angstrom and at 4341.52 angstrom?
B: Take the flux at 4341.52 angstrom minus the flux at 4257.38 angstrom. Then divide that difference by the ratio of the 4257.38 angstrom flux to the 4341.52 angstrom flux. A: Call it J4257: 9.3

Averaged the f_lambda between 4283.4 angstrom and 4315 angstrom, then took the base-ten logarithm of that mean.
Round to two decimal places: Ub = 1.39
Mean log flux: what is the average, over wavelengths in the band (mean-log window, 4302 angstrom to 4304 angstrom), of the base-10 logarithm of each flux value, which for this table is 1.22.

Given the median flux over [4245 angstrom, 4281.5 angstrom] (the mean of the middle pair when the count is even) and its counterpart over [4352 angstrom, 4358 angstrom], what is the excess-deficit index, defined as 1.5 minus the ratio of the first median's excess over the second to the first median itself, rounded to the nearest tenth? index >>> 1.7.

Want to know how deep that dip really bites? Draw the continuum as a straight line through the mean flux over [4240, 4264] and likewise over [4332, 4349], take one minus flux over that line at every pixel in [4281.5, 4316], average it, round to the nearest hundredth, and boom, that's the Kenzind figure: 0.21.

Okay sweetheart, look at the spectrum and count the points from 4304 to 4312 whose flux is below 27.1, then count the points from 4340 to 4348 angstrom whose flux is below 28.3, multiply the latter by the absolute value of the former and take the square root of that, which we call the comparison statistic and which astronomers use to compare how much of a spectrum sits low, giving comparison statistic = 4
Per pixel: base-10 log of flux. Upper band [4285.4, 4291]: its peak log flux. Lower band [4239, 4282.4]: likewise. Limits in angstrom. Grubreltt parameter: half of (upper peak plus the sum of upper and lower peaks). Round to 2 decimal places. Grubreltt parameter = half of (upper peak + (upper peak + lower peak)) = 2.38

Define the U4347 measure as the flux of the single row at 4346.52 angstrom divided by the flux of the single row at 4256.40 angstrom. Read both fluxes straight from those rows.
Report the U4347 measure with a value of 1.0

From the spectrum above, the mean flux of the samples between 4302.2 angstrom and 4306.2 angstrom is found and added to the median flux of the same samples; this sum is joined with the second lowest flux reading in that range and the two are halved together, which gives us 23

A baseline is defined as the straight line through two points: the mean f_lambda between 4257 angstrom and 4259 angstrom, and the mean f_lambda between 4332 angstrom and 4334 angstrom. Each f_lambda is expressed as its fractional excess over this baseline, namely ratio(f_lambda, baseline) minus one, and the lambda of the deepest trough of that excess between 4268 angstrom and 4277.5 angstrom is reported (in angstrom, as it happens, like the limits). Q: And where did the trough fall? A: 4269.16 angstrom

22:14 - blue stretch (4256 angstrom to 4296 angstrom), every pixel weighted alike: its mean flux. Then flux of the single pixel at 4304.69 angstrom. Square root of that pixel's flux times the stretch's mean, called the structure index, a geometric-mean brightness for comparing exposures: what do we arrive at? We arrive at 20.4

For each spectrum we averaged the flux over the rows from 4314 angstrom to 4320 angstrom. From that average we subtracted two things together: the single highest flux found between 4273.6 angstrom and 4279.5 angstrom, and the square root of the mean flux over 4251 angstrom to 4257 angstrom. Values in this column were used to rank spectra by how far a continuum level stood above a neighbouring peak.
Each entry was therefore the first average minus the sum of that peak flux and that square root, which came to -13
